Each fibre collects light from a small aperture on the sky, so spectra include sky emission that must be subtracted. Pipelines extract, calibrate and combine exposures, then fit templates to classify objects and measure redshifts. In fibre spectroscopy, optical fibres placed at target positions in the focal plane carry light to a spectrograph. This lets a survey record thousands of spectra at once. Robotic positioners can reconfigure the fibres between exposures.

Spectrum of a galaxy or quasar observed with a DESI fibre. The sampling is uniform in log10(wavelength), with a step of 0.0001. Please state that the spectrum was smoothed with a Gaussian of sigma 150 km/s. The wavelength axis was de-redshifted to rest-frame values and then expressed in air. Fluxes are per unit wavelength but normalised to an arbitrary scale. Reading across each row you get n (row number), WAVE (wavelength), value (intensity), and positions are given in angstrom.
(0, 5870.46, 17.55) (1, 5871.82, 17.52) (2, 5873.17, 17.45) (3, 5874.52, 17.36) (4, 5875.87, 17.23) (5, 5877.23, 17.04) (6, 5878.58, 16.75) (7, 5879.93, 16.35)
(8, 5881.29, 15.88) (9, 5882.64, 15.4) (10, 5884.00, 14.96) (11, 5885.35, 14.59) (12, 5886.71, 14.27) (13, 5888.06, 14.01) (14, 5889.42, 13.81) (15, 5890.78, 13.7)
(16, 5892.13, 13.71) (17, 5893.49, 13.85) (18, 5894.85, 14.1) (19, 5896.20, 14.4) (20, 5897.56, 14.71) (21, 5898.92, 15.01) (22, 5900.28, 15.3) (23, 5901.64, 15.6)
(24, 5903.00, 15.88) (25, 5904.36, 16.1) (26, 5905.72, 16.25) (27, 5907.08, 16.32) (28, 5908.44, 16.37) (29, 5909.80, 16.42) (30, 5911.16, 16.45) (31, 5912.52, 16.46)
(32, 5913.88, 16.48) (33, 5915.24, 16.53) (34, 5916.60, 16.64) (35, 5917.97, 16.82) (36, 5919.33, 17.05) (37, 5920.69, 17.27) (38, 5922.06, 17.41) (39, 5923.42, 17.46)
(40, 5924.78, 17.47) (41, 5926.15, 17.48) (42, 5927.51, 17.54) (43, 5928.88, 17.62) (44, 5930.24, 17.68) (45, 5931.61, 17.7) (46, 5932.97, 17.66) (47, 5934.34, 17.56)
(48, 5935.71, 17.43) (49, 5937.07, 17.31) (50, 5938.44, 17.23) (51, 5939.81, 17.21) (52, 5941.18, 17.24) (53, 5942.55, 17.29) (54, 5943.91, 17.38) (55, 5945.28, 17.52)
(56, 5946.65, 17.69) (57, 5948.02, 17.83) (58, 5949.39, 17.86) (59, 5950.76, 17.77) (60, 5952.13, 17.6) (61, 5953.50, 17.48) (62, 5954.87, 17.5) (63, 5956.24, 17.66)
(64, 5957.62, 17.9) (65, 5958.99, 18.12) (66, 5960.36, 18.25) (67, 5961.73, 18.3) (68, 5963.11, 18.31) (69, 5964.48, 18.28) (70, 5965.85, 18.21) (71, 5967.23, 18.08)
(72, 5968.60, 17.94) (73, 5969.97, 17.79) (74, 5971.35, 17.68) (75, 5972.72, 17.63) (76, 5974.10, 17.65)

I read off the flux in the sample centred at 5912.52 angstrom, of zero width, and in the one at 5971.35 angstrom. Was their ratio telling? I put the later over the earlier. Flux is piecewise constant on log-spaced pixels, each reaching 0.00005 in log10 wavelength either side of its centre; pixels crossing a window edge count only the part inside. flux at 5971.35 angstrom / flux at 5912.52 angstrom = 1.07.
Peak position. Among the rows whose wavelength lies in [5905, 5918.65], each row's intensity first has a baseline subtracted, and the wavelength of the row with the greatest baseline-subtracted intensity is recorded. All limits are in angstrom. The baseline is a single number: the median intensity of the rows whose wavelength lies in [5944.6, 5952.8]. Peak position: 5917.97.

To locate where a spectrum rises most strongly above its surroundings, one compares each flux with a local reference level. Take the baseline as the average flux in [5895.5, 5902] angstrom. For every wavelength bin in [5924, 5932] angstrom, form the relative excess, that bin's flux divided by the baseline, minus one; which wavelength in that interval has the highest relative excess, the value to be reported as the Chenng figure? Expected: 5931.61 angstrom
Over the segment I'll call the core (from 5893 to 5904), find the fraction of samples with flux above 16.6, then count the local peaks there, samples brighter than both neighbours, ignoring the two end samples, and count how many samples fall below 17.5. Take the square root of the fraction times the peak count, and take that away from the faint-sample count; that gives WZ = 8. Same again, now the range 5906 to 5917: 8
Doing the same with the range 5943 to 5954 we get 1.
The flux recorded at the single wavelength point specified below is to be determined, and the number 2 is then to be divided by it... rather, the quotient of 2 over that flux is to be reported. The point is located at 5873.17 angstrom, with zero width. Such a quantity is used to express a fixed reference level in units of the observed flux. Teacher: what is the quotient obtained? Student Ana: 0.115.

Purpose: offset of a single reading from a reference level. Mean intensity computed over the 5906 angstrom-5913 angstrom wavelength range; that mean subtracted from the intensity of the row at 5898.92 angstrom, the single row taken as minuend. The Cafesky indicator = -1.4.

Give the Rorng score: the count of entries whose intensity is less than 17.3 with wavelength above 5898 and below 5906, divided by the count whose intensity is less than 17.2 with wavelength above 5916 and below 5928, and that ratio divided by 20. 0.100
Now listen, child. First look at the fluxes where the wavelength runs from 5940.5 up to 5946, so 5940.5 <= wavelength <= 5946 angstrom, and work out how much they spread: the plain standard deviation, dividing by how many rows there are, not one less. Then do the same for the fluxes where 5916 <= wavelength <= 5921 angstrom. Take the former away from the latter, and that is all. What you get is 0.13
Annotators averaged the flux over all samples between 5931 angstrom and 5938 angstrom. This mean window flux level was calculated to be 17.5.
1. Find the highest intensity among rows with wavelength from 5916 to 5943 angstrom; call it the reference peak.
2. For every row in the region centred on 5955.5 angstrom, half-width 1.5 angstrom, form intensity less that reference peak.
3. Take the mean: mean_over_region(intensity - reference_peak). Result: -0.12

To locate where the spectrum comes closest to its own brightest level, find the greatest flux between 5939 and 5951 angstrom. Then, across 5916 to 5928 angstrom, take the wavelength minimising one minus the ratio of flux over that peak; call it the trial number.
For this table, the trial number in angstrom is 5927.51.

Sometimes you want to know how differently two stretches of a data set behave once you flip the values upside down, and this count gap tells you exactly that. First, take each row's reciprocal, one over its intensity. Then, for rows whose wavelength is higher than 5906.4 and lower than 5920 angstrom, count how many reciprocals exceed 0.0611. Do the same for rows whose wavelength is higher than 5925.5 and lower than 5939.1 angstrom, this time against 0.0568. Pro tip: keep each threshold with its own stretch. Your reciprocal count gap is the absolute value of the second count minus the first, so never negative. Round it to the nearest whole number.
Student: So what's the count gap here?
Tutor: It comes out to 5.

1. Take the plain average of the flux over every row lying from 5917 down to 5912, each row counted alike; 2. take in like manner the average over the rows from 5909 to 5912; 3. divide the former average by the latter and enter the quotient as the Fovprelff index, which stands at 1.01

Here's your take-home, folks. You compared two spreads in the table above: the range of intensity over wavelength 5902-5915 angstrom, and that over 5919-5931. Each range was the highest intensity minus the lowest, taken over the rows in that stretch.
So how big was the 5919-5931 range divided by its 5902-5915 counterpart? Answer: 1.05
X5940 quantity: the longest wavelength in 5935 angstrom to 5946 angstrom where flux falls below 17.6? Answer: 5945.28 angstrom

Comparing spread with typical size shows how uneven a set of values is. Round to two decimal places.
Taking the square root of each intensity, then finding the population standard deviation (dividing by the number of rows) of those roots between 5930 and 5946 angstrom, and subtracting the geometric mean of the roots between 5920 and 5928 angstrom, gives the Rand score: -4.15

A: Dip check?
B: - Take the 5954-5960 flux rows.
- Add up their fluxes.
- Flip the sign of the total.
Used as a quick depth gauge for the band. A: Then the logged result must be -71.2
